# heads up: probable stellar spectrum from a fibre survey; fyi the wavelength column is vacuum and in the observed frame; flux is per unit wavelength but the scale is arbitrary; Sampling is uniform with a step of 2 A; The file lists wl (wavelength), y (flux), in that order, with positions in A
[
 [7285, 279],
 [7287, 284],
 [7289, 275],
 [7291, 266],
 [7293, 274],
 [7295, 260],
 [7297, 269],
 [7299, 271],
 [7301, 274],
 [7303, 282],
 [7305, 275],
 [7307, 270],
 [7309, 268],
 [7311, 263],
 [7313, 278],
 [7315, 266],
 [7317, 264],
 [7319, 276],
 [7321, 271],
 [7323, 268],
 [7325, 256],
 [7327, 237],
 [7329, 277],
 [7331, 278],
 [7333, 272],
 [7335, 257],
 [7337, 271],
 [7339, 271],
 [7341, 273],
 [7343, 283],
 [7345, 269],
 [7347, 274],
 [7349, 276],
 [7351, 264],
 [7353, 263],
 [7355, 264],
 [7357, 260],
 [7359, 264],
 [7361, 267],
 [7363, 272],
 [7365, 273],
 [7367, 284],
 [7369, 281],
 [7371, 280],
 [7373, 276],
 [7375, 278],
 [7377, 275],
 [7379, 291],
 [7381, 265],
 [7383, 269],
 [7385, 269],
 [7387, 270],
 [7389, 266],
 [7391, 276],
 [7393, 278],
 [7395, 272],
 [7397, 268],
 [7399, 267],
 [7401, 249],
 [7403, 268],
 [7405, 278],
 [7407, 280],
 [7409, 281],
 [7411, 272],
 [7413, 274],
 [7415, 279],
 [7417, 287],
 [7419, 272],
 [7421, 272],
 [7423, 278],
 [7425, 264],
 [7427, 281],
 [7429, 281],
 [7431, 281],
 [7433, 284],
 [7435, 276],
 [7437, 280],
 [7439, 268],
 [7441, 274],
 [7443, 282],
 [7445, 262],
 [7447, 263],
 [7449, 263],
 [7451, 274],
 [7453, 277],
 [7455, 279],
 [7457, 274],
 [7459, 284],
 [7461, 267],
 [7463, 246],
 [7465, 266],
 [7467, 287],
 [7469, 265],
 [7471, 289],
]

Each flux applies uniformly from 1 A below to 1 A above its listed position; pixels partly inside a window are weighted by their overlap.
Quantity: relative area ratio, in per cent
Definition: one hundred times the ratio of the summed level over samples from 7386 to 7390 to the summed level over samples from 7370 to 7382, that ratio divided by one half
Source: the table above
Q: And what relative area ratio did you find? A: 64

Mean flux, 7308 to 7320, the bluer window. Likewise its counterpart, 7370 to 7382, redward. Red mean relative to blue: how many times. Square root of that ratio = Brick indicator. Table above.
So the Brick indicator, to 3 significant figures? 1.02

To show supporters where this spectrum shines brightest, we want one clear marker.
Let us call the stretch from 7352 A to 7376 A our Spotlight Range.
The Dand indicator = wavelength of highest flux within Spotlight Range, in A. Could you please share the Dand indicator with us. 7367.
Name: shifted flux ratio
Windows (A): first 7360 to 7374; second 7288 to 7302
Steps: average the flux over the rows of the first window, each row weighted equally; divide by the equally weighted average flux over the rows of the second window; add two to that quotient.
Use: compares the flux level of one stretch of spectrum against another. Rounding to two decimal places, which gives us 3.02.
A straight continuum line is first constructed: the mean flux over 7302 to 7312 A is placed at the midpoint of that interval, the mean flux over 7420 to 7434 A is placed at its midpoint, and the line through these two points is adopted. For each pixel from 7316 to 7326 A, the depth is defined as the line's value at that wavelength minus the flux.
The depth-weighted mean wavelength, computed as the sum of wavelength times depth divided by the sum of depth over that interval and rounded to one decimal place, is 7322.9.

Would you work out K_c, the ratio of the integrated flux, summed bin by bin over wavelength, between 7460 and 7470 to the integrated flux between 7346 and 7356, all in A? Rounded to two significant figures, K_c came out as 0.99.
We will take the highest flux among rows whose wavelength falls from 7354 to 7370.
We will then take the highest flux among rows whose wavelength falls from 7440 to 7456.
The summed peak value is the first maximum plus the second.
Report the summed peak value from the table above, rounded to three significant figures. 566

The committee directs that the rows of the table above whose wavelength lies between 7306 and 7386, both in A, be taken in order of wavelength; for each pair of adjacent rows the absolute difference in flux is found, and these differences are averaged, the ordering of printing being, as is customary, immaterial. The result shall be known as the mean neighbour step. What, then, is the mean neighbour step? 7.6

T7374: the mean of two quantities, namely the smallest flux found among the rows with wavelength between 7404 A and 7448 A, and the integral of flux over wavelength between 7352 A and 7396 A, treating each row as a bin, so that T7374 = 6124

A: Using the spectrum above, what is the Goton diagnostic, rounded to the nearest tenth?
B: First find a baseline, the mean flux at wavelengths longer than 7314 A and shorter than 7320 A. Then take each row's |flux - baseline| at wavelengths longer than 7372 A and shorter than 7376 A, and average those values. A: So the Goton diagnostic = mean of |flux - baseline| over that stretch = 8.3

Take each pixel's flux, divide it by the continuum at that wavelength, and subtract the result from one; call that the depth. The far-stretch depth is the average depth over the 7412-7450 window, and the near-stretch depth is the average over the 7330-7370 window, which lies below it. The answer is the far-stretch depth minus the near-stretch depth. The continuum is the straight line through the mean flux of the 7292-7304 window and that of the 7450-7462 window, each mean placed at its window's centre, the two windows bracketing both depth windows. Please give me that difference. -0.0068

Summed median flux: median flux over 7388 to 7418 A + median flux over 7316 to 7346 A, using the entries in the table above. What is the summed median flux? 545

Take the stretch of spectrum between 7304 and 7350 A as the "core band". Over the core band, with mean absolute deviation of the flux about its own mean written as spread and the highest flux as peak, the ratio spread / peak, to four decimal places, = 0.0232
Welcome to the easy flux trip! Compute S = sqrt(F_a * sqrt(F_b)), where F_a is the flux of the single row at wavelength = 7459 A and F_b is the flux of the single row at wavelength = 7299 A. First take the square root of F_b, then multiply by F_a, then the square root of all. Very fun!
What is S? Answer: 68.4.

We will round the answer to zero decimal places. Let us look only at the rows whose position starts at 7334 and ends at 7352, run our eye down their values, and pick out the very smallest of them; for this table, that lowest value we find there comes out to 257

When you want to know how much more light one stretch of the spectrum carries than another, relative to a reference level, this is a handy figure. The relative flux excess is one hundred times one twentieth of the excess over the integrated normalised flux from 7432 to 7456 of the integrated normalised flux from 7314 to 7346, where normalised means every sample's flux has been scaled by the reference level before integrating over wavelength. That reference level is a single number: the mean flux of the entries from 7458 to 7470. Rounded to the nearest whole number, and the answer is 37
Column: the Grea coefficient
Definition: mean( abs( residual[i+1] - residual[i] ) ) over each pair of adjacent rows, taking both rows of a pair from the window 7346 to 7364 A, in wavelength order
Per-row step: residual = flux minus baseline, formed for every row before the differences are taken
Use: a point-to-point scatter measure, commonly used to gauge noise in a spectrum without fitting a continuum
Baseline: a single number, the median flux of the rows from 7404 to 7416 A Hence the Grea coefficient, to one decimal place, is 4.0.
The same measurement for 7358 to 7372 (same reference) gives 4.0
